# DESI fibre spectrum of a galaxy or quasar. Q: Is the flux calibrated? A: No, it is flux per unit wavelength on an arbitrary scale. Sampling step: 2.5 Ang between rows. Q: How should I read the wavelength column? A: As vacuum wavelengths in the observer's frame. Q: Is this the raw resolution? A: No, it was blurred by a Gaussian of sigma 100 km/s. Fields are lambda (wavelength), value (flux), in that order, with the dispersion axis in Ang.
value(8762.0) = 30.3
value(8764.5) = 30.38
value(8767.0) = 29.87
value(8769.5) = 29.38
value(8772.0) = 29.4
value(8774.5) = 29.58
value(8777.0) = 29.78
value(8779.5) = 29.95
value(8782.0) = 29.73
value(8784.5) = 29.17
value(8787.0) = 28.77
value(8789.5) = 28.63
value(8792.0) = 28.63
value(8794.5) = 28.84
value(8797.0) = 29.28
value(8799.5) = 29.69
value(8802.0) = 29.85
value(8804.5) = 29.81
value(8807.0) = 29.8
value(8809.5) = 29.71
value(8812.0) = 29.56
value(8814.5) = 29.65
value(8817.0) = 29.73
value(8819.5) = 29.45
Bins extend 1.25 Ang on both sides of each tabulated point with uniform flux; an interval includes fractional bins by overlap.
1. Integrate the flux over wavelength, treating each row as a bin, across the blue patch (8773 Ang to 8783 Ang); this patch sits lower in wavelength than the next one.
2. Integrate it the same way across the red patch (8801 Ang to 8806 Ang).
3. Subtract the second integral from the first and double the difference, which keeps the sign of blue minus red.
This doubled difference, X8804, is 297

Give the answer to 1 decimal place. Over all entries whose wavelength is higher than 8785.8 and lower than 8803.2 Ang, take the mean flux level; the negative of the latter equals -29.1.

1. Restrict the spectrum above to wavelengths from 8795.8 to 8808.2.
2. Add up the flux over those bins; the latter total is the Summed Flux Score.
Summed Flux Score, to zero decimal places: 148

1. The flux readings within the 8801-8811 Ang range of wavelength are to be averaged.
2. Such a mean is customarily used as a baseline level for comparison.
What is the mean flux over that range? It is 29.8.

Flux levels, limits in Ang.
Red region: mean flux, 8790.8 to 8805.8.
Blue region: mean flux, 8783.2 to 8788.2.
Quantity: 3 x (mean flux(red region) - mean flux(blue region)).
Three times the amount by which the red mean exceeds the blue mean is 1.1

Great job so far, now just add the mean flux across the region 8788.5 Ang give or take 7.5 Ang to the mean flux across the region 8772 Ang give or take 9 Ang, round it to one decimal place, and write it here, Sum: 58.7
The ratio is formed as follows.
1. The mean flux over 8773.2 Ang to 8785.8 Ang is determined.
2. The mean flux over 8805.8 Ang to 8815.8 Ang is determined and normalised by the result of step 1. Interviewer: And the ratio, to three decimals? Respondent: 1.001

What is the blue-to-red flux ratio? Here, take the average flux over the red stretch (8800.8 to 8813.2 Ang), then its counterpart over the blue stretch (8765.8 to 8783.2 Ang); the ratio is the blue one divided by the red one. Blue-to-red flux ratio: 1.00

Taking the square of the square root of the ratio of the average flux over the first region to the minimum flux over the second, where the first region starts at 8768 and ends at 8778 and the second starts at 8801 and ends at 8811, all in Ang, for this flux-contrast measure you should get 0.99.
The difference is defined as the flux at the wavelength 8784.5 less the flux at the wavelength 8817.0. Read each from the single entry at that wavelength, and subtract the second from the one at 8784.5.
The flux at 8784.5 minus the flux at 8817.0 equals -0.6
